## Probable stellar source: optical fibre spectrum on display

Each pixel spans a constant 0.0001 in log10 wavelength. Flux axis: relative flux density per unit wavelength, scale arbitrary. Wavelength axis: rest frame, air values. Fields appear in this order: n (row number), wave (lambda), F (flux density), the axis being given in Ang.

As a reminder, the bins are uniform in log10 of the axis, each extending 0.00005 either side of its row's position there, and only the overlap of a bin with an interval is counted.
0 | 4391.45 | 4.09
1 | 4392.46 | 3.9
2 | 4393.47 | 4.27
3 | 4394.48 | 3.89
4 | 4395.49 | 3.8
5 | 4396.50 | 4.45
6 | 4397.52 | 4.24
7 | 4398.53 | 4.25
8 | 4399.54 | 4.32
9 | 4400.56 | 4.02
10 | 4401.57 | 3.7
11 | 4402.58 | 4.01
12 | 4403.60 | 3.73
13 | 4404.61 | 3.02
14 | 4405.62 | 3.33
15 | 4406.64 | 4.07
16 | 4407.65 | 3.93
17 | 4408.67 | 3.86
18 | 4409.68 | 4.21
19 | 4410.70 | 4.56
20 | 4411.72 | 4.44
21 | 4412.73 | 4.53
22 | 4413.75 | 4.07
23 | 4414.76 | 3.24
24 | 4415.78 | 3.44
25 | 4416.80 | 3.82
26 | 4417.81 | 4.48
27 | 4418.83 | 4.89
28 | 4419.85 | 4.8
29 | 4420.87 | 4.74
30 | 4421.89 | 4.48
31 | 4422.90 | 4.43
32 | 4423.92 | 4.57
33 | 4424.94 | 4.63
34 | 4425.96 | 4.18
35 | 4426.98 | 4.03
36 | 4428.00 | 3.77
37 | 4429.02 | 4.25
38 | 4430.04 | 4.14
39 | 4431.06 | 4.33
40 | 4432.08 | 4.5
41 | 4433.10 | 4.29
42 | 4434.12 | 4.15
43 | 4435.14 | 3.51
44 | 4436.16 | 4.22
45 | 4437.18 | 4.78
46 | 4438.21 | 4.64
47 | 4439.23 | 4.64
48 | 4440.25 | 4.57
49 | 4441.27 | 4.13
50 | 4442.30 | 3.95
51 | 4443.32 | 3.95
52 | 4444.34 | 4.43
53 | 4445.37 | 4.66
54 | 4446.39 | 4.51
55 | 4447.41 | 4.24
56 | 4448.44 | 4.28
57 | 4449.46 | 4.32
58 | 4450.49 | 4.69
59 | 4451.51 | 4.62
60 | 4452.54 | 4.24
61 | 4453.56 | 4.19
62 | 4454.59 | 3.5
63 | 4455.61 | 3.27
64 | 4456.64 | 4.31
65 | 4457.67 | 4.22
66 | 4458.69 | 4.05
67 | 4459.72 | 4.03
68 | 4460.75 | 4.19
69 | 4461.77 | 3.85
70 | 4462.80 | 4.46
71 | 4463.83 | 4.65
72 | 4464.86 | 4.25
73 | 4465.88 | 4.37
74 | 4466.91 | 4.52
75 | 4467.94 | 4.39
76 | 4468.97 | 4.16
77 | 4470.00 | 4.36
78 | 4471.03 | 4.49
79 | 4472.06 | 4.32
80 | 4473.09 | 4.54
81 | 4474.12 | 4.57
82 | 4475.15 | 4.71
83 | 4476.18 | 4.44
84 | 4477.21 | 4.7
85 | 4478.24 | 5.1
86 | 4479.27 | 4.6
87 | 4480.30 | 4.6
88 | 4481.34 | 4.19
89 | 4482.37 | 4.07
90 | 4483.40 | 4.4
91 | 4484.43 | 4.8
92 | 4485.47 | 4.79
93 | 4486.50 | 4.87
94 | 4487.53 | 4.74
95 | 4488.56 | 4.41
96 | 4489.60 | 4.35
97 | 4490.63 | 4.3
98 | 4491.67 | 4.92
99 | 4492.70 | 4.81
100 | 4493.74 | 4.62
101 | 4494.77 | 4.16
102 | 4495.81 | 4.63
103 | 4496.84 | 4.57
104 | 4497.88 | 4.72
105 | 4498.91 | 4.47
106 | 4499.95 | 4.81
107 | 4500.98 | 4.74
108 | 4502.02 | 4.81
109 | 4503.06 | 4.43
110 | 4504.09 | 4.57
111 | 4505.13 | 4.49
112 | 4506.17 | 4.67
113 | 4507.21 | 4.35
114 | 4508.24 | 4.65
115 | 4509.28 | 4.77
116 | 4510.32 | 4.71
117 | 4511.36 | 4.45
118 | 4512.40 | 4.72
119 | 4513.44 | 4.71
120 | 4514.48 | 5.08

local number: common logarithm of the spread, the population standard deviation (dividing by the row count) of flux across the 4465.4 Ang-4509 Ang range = -0.65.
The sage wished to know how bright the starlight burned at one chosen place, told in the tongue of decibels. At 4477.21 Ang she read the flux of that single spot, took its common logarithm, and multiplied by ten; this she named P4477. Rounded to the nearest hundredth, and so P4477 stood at 6.72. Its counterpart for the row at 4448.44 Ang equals 6.31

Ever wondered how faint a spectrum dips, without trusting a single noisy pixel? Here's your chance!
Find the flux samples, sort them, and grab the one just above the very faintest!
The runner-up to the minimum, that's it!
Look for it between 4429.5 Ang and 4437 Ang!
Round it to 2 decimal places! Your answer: 4.14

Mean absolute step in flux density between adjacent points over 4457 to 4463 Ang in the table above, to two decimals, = 0.26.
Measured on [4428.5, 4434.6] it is 0.16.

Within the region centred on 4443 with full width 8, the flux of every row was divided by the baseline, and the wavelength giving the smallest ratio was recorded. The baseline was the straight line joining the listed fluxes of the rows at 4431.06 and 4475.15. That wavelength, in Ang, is 4443.32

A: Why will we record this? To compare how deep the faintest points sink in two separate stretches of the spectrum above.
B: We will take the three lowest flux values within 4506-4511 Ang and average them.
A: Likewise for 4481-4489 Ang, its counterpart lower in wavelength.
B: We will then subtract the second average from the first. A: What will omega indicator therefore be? 0.34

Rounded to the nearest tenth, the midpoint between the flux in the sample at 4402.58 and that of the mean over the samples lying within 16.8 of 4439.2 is 4.1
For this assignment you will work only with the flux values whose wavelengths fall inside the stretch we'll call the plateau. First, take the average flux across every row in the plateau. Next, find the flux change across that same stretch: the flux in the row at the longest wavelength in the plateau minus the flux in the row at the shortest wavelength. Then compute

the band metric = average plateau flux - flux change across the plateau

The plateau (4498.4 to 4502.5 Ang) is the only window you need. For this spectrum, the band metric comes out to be 4.4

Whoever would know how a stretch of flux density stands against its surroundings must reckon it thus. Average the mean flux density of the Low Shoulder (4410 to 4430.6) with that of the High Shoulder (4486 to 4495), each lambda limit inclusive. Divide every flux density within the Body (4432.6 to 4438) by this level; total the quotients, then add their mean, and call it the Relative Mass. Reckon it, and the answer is 5.68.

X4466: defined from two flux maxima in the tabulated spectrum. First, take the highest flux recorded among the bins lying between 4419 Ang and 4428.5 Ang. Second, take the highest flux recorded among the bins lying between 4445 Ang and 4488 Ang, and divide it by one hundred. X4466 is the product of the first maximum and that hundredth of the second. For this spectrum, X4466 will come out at 0.245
